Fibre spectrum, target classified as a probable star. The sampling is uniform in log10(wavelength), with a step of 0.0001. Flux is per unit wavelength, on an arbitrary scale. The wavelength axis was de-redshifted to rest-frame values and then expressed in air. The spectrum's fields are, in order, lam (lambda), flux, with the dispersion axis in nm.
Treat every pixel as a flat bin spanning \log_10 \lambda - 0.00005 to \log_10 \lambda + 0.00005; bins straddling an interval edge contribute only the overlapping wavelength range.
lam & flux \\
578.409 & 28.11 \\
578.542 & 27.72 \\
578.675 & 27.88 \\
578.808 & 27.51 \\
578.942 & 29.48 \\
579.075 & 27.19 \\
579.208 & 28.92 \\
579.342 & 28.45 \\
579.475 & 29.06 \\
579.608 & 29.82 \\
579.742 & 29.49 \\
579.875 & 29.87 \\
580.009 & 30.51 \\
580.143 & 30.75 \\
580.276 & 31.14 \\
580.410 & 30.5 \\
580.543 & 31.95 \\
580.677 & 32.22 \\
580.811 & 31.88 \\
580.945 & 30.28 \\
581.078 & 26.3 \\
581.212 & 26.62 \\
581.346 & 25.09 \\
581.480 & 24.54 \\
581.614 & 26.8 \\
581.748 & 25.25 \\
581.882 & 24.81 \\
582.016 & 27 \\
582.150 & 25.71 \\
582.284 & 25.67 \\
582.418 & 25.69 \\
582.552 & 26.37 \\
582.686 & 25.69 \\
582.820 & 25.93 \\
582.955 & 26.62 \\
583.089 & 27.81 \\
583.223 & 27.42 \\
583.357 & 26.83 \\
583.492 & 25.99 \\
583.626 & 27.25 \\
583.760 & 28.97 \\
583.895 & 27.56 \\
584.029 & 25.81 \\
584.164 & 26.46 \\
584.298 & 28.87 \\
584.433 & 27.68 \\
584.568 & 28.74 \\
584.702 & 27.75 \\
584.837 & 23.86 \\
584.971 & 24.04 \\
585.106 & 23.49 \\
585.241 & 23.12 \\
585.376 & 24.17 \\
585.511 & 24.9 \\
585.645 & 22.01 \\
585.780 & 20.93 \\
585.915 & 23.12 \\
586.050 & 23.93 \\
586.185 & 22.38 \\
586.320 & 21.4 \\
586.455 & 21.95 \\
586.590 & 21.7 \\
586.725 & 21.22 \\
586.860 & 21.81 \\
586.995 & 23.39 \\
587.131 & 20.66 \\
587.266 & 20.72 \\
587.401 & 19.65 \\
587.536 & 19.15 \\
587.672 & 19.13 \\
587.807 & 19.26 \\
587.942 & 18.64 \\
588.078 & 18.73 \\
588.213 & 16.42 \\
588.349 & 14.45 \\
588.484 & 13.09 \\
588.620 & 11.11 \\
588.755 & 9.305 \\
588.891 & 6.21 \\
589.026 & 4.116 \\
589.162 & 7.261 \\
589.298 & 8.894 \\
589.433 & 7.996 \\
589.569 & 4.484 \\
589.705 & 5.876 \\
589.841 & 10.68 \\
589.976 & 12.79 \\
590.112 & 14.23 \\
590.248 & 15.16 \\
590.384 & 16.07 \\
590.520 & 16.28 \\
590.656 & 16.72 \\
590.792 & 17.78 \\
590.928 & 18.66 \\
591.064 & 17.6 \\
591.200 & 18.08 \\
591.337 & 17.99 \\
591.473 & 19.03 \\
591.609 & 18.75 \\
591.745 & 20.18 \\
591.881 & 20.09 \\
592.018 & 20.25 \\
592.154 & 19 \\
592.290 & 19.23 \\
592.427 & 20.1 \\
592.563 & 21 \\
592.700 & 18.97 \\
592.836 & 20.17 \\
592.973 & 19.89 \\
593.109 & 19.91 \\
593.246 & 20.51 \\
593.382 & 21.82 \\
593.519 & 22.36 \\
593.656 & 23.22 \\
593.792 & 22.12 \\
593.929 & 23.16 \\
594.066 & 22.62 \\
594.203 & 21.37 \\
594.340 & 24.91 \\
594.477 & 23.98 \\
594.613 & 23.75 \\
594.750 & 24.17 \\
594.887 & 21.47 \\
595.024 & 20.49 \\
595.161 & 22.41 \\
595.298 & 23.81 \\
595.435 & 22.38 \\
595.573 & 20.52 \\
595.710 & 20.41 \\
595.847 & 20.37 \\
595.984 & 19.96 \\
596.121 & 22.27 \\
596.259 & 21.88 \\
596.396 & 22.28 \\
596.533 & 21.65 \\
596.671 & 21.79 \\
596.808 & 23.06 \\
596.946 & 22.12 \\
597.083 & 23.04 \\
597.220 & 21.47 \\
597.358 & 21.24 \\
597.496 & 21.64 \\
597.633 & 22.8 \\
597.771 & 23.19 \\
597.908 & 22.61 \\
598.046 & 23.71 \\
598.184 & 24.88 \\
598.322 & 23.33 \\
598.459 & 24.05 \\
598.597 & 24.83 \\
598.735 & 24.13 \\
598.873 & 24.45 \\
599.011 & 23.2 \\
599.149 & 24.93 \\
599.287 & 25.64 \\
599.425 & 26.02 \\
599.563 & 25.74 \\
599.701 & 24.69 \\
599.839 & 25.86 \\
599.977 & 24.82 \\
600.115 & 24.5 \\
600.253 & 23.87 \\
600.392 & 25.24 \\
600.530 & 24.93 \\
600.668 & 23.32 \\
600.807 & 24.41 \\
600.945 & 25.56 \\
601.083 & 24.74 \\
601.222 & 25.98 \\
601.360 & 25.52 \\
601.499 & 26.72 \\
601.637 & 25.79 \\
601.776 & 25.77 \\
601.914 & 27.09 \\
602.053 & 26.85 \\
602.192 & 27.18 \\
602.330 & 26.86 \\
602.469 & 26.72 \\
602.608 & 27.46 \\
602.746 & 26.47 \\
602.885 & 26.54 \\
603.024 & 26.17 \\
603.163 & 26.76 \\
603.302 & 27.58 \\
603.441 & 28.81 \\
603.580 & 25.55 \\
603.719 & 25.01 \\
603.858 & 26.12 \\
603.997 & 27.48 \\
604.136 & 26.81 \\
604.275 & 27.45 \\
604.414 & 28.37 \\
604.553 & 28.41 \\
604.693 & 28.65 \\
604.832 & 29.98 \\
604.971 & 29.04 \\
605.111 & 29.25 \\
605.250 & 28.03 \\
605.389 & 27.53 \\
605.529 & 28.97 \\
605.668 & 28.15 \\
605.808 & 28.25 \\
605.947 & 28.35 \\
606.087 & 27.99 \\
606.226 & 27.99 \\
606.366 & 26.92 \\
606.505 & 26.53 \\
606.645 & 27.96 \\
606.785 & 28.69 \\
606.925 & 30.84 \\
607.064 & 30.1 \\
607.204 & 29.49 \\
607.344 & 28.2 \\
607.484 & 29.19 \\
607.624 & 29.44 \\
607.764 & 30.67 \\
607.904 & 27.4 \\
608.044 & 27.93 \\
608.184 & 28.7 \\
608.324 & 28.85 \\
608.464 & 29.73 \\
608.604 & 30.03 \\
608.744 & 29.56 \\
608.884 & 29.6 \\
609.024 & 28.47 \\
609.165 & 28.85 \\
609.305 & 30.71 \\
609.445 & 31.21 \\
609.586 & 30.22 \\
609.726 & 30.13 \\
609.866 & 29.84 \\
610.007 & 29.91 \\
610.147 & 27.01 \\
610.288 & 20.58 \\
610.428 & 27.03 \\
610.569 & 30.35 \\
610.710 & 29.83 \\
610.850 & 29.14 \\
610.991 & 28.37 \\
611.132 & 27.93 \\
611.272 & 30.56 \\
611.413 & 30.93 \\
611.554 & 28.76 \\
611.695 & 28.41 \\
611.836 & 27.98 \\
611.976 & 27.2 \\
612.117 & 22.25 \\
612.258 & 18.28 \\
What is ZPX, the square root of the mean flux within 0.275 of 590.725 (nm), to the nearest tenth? 4.2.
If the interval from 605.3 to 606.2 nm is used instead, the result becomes 5.3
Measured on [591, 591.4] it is 4.2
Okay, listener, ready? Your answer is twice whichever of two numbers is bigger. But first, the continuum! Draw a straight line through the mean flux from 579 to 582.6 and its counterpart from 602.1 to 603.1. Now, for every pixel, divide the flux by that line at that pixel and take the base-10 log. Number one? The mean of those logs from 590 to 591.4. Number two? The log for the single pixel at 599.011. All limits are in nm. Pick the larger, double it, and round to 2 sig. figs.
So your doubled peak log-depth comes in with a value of -0.13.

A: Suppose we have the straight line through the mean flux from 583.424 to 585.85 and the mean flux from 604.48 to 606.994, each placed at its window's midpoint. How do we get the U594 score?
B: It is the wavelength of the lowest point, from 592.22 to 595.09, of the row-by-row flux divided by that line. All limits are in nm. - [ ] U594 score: 592.700 nm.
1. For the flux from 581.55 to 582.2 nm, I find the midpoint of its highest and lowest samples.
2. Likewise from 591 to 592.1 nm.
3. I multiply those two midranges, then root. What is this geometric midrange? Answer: 22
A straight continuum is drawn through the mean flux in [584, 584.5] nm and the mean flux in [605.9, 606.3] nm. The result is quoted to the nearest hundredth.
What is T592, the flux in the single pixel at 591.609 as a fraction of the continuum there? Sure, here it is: 0.68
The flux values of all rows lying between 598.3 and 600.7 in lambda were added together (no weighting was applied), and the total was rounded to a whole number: 444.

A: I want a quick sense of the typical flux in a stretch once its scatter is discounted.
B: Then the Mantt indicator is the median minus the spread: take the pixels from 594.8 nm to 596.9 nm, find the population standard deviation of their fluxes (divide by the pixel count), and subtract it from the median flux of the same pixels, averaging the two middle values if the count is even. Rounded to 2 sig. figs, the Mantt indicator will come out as 21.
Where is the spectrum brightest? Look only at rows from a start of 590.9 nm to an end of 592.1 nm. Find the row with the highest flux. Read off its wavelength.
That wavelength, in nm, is 592.018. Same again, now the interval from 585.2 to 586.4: 585.511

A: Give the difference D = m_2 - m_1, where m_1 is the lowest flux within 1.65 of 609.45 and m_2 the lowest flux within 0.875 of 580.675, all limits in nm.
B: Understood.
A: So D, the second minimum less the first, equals 4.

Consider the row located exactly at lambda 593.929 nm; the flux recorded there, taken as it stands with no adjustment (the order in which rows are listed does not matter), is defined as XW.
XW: 23.16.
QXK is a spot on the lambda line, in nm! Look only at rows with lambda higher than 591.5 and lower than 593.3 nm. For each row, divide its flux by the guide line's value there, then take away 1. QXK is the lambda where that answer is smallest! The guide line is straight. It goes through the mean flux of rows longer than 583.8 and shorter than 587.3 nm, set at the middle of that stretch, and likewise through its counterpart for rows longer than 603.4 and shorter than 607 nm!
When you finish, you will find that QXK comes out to 591.609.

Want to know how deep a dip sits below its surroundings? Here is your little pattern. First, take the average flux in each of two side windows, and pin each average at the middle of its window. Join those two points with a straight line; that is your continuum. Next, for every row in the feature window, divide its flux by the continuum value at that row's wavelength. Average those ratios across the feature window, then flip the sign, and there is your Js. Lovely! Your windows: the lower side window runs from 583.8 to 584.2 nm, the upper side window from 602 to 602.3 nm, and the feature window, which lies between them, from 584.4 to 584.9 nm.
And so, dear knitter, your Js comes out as -1.01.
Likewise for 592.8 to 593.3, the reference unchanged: -0.75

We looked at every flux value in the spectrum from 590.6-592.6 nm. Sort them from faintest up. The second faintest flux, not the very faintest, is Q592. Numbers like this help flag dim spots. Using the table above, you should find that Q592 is 17.6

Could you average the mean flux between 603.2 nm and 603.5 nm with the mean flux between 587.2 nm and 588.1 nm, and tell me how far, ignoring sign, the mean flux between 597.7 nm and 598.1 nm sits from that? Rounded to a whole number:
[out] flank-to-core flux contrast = 1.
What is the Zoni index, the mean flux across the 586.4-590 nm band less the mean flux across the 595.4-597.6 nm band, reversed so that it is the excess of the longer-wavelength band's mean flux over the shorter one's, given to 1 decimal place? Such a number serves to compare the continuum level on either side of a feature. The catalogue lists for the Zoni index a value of 6.9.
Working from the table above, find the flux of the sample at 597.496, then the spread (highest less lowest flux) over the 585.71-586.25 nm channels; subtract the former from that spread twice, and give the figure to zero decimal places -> -40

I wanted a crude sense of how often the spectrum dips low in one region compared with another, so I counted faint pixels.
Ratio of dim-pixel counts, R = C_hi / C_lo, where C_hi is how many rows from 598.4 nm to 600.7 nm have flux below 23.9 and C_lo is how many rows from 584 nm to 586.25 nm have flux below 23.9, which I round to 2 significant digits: 0.43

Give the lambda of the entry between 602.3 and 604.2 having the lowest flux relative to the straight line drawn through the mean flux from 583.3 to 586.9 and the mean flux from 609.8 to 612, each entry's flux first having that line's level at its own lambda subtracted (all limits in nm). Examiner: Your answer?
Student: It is 603.719 nm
